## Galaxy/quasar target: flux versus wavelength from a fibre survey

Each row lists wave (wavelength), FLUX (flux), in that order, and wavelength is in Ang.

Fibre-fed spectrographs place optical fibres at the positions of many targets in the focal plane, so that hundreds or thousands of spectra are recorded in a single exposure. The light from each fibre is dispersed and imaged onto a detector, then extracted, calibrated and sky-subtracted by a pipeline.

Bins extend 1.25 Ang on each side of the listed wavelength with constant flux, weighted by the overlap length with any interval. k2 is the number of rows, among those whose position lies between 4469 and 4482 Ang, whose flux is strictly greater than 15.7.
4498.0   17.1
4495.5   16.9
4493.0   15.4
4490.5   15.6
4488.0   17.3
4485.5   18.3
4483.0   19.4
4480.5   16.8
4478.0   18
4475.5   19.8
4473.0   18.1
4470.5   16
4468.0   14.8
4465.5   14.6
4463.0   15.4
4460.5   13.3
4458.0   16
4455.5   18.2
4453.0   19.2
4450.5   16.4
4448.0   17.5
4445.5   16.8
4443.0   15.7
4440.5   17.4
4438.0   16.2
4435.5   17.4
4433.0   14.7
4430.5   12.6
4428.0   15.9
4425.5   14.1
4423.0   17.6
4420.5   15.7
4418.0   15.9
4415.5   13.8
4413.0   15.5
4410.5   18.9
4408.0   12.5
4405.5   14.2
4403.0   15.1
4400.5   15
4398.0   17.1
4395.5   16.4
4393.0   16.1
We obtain 5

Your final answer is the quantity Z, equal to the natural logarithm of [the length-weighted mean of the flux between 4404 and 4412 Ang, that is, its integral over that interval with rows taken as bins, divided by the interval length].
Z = 2.72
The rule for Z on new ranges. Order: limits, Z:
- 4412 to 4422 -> 2.73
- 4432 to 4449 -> 2.81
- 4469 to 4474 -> 2.83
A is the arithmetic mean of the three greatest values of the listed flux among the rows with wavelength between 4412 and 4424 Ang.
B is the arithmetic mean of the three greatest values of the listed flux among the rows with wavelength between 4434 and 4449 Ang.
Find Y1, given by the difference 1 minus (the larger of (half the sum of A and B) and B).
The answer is -16.4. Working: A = 16.4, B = 17.4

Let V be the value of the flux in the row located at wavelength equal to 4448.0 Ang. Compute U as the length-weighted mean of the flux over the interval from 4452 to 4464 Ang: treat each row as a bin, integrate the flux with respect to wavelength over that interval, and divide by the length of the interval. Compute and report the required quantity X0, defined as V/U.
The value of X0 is 1.1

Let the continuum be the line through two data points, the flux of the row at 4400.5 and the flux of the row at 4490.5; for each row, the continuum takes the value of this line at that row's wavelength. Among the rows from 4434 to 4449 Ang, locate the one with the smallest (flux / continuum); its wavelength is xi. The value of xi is 4443.0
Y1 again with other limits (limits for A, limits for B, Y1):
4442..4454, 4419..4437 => -16.4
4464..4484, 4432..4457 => -17.7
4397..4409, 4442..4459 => -17.3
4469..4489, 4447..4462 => -17.7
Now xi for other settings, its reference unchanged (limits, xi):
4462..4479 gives 4465.5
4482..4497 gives 4493.0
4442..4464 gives 4460.5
